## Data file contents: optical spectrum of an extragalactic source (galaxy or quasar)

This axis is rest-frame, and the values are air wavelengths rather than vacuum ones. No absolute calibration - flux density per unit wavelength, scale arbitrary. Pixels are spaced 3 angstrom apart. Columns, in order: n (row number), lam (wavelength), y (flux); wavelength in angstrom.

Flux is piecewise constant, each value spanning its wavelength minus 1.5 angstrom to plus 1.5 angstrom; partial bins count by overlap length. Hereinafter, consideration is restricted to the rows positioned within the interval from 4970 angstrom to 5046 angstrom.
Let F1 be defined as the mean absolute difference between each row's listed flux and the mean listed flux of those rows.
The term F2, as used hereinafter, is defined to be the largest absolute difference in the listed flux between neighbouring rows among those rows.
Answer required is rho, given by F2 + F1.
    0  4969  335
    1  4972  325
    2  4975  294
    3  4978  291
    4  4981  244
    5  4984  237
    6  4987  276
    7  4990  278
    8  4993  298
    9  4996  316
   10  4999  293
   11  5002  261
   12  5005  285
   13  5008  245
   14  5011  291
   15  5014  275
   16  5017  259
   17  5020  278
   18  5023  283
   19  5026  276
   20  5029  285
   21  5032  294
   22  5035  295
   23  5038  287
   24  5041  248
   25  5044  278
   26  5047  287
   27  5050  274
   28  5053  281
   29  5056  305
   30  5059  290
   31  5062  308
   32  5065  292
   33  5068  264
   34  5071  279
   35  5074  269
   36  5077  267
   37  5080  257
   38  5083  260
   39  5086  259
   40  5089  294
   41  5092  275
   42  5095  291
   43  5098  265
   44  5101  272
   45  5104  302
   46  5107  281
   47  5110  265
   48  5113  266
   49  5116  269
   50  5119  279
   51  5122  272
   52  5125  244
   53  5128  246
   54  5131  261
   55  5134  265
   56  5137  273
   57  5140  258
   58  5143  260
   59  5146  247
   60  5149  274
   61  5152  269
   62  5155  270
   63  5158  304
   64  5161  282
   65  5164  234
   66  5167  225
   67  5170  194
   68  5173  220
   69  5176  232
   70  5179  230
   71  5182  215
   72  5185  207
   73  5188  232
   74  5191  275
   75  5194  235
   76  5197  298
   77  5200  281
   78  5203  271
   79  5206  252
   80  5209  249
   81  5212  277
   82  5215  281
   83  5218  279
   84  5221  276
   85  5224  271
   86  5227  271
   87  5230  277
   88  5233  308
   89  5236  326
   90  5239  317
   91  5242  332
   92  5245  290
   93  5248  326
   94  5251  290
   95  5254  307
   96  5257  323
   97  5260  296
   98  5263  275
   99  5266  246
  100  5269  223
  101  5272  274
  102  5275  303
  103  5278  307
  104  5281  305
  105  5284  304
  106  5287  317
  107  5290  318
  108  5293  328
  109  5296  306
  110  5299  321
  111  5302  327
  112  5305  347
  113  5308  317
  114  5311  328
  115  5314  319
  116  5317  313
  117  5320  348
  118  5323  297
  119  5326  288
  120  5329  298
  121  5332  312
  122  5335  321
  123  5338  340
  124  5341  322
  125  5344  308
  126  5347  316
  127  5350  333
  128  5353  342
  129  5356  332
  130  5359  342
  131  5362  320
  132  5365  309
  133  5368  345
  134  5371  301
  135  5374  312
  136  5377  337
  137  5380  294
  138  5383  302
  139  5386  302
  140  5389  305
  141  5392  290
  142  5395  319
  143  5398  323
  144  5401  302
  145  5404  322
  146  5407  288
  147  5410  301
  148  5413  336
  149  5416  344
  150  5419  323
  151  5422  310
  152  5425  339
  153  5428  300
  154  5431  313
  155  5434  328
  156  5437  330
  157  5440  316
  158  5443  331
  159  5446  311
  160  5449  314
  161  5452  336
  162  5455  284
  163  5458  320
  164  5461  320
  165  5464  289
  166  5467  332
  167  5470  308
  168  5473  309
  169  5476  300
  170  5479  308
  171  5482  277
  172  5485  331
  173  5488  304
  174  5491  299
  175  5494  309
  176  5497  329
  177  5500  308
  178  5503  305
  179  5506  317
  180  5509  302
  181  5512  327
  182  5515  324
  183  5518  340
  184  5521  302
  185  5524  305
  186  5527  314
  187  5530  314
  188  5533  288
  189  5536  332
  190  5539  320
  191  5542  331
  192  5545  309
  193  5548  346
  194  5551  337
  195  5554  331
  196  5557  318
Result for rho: 63.1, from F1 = 16.1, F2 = 47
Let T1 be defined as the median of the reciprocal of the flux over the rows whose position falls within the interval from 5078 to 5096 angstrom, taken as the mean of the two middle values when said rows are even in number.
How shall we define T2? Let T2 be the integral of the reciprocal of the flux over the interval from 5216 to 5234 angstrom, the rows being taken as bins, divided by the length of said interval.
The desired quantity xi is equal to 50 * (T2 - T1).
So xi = -0.008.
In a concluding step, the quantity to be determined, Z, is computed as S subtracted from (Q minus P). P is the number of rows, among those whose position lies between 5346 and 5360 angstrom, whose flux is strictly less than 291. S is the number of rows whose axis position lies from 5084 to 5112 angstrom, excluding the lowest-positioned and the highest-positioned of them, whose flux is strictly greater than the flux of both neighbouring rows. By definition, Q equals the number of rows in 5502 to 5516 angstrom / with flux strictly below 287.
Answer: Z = -3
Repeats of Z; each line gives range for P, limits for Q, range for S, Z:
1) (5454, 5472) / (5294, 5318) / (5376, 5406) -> -4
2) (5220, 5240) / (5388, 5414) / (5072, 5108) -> -8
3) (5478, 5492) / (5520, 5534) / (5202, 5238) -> -2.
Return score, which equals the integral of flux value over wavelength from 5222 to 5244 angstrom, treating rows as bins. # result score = 6589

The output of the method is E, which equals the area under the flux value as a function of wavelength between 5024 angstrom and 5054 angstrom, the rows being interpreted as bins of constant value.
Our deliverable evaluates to 8416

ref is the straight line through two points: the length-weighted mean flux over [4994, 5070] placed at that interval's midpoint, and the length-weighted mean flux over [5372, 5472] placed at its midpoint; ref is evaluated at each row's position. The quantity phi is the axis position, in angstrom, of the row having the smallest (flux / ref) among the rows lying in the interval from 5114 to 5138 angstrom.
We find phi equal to 5125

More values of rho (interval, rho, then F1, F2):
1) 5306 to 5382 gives 64.8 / 13.8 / 51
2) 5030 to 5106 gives 52.5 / 13.5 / 39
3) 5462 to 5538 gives 66.1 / 12.1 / 54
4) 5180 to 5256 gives 87.2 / 24.2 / 63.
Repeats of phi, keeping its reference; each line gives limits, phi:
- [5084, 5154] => 5125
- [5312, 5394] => 5392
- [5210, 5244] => 5227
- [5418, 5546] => 5482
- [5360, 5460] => 5455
